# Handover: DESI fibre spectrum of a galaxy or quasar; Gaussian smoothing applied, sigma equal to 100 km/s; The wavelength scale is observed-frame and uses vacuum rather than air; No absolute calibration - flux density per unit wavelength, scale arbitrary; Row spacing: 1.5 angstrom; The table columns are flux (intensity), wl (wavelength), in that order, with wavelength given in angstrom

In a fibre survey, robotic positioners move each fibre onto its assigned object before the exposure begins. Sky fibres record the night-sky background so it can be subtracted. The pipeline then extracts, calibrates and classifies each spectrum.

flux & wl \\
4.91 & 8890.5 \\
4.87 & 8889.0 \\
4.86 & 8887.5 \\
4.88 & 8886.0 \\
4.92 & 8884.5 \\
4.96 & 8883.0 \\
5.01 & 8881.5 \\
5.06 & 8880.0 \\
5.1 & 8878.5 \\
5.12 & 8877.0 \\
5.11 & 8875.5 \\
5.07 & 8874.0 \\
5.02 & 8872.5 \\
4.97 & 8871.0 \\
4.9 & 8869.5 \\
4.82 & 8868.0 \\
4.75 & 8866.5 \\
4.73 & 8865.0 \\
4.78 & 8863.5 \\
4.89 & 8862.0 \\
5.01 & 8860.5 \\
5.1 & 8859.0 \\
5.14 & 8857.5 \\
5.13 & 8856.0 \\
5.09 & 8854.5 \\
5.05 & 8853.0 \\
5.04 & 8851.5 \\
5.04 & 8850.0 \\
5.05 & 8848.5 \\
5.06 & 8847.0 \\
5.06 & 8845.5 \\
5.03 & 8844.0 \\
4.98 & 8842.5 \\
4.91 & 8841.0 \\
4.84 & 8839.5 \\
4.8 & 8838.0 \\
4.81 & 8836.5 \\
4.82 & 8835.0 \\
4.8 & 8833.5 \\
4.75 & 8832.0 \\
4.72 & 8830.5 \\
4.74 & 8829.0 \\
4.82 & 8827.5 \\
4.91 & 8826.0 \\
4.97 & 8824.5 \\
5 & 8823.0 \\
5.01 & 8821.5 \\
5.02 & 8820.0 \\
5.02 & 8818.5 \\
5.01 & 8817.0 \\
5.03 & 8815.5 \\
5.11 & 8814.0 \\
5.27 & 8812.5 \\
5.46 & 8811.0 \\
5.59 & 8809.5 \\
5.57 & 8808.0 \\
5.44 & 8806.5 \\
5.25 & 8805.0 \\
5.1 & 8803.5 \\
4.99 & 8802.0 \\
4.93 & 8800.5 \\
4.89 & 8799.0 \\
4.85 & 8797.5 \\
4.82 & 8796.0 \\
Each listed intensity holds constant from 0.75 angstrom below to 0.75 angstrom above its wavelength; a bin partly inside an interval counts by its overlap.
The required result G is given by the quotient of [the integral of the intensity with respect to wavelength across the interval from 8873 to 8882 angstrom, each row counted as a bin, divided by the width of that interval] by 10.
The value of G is 0.508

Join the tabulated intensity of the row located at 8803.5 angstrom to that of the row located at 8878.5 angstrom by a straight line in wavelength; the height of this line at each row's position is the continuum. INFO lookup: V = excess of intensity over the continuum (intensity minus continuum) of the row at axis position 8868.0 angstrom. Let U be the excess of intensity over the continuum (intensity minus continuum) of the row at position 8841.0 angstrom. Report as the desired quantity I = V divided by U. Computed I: 1.5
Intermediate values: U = -0.190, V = -0.28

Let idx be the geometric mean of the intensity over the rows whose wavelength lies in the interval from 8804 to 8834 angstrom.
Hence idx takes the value 5.07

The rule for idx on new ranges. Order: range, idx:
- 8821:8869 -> 4.92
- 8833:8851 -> 4.93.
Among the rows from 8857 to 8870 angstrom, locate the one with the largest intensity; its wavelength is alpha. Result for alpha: 8857.5 angstrom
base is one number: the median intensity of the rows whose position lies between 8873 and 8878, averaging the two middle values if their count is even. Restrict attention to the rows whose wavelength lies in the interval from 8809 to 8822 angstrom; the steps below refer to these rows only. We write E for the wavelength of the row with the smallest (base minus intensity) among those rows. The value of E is 8809.5 angstrom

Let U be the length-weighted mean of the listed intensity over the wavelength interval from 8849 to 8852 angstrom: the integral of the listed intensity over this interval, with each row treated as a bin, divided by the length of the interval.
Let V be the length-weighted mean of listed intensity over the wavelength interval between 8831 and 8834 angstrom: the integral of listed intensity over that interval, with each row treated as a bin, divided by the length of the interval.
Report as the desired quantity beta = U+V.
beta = 9.81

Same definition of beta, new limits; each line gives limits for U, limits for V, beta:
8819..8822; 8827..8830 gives 9.79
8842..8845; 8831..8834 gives 9.78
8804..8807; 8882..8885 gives 10.26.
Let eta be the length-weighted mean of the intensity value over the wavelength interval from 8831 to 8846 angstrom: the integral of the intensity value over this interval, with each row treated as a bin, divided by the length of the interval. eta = 4.87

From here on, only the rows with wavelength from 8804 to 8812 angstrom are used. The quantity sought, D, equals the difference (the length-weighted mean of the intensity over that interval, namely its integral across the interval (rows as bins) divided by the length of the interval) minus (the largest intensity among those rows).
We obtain -0.15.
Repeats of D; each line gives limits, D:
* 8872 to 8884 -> -0.07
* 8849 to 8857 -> -0.06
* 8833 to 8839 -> -0.01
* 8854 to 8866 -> -0.16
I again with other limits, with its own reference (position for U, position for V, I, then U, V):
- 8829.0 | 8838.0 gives 0.8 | -0.360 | -0.30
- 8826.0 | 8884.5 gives 0.9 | -0.190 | -0.18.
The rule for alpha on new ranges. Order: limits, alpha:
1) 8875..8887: 8877.0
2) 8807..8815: 8809.5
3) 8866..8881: 8877.0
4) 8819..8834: 8820.0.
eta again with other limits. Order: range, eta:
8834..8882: 4.98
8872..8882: 5.07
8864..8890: 4.95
